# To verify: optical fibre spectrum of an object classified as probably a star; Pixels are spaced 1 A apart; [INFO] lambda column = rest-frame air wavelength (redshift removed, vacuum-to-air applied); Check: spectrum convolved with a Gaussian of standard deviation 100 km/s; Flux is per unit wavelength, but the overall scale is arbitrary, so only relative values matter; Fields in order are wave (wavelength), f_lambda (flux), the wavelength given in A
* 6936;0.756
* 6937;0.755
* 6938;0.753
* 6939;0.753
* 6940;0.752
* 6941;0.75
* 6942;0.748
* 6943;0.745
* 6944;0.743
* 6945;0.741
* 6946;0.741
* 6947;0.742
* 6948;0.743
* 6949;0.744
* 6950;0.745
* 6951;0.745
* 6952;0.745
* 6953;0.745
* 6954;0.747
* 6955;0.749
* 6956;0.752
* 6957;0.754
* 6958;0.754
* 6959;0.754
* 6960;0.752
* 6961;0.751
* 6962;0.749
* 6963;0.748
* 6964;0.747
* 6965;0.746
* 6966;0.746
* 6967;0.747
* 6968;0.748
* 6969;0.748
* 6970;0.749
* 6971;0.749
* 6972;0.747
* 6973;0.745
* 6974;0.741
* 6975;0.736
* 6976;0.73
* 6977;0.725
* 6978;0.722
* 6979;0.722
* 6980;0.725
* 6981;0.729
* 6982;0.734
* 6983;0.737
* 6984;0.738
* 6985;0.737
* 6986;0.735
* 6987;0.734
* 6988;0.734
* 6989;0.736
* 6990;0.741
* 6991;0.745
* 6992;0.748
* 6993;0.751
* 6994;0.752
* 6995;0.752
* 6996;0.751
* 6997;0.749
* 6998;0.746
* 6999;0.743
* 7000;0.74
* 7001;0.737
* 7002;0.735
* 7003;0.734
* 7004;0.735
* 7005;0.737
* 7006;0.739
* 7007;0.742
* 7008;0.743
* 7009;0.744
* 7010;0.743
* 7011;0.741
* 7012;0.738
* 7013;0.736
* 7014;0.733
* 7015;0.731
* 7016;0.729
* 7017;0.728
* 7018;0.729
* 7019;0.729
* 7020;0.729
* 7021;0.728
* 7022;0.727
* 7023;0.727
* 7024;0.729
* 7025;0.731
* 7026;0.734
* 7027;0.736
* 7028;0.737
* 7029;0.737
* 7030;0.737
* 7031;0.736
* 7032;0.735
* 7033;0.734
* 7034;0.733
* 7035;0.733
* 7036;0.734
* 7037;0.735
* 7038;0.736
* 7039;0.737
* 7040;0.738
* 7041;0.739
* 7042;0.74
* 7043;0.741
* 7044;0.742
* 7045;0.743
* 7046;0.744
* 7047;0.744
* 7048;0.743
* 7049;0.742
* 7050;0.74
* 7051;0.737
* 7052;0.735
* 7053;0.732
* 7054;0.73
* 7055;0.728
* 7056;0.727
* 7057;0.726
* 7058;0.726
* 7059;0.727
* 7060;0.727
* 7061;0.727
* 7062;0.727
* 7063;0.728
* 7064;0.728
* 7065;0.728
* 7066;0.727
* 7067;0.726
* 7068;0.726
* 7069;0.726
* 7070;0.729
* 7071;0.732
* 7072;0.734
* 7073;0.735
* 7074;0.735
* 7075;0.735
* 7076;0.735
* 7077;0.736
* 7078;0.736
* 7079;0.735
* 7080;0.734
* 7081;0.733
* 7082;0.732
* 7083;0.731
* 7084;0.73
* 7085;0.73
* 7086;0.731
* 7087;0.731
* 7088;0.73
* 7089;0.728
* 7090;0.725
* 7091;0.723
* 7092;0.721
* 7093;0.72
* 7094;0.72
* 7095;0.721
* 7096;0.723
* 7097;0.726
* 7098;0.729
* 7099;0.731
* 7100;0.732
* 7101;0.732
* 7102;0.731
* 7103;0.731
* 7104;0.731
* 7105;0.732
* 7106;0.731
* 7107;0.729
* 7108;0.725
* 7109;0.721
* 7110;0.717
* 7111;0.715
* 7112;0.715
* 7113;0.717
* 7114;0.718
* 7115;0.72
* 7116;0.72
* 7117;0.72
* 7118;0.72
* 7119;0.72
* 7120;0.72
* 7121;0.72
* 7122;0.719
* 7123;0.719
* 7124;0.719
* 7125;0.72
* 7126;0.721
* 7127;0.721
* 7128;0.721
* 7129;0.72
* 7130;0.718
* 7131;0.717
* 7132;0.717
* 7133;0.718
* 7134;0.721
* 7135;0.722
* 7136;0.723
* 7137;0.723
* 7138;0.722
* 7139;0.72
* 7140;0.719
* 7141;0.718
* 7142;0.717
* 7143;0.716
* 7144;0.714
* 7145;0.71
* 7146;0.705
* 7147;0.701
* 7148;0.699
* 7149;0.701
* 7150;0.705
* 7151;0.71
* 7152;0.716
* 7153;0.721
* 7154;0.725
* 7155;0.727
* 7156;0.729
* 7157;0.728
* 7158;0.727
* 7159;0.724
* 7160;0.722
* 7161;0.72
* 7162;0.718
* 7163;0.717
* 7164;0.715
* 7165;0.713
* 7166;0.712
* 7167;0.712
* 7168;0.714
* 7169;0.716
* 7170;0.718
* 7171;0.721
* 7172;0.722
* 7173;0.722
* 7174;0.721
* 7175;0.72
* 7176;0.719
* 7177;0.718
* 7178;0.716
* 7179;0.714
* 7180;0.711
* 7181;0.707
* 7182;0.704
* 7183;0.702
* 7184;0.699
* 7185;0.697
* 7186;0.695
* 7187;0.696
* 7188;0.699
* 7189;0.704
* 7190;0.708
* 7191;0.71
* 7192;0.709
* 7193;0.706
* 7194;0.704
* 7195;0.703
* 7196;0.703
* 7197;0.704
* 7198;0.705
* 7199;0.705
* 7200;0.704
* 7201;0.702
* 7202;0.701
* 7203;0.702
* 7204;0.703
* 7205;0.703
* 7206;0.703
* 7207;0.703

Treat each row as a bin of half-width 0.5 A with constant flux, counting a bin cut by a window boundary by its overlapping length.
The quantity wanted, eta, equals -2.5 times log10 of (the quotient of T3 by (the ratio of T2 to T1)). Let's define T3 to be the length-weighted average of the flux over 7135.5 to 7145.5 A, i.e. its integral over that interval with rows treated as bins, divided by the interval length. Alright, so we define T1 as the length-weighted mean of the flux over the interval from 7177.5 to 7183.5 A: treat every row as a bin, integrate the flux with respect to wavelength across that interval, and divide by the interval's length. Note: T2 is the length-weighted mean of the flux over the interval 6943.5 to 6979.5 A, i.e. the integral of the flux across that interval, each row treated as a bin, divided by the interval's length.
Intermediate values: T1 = 0.709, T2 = 0.744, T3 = 0.718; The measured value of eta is 0.412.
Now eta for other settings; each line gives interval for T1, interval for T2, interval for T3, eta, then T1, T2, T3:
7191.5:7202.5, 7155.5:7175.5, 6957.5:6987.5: 0.349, 0.704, 0.720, 0.741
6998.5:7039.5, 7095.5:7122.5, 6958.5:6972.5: 0.298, 0.735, 0.724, 0.749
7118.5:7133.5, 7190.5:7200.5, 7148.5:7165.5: 0.337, 0.719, 0.705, 0.719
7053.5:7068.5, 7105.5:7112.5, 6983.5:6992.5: 0.321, 0.727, 0.722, 0.739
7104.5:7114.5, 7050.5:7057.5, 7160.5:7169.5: 0.377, 0.722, 0.731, 0.715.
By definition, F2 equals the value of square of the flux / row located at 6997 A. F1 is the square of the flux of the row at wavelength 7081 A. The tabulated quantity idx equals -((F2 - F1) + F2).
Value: -0.585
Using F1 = 0.537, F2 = 0.561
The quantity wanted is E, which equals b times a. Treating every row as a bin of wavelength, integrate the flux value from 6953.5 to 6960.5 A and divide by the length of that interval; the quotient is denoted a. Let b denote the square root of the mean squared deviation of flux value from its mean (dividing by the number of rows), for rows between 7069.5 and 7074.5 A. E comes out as 0.0017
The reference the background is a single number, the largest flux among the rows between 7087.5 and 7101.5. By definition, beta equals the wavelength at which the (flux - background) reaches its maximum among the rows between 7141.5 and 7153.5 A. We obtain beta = 7153 A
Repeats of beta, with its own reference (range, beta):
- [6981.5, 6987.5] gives 6984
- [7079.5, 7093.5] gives 7080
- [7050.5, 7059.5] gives 7051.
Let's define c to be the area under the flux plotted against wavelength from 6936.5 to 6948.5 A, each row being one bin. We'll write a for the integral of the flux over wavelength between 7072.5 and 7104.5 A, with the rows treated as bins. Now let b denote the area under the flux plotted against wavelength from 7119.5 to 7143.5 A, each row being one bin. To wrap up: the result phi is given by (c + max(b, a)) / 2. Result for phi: 16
